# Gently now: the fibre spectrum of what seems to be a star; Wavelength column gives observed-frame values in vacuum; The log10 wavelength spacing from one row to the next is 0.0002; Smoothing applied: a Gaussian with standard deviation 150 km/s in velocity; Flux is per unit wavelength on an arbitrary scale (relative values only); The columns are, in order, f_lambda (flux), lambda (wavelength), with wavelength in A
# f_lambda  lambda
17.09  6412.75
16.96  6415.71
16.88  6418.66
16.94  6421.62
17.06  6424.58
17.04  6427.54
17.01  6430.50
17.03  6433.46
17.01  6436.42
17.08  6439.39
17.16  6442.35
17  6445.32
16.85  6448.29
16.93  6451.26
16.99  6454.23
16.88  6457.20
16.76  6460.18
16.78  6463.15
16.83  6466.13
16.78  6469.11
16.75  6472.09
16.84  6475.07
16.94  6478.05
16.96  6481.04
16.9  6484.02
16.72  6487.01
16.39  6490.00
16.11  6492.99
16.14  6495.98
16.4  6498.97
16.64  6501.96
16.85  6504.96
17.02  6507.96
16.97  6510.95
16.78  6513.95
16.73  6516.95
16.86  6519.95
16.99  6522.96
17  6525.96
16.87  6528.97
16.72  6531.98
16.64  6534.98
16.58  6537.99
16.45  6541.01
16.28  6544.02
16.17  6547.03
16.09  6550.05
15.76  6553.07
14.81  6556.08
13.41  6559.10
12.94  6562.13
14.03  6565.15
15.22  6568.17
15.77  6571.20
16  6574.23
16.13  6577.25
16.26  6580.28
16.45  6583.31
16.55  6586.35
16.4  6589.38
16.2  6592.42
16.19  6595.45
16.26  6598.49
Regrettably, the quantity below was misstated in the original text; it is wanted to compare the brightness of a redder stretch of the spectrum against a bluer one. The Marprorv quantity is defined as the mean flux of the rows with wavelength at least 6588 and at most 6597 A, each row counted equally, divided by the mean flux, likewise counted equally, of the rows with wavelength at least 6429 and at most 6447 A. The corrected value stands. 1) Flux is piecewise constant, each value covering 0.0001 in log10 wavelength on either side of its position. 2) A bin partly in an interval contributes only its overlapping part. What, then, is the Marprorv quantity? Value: 0.954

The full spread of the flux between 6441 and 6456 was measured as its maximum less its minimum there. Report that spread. 0.31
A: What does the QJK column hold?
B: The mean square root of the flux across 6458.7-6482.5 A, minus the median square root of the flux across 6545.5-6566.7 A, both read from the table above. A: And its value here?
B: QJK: 0.25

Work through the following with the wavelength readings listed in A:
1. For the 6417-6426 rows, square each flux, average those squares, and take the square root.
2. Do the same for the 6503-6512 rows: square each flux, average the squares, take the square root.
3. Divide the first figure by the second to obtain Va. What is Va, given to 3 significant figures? 1.00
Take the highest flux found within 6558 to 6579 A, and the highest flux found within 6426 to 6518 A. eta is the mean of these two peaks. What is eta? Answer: 16.6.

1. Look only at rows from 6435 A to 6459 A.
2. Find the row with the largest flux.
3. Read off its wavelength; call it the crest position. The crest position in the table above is 6442.35 A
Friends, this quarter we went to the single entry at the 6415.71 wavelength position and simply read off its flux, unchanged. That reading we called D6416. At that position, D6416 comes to 16.96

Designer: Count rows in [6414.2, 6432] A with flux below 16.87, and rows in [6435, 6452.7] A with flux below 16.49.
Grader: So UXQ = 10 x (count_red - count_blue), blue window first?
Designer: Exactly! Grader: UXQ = 0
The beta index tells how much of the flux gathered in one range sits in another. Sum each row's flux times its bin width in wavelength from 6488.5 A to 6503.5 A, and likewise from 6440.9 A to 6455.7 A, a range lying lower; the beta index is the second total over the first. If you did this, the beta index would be 1.03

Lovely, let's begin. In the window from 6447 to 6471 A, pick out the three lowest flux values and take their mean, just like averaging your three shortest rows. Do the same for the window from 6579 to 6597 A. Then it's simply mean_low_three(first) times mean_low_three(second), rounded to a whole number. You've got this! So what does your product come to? 272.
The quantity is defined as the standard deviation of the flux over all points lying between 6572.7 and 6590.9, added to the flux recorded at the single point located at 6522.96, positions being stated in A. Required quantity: 17.2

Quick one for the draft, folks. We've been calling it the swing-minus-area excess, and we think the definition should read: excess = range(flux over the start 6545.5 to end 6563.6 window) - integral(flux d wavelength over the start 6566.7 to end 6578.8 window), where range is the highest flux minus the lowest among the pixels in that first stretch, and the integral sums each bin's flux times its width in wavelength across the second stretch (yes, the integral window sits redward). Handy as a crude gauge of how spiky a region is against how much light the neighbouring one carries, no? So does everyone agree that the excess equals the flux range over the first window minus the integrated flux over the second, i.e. -188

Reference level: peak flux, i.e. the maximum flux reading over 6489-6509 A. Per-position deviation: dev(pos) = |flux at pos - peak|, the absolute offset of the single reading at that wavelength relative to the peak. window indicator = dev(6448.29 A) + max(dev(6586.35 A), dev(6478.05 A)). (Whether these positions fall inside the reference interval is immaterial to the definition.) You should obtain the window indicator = 0.6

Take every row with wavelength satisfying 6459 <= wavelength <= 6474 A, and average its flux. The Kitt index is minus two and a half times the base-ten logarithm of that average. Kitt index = -3.06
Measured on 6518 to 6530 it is -3.07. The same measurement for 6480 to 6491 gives -3.06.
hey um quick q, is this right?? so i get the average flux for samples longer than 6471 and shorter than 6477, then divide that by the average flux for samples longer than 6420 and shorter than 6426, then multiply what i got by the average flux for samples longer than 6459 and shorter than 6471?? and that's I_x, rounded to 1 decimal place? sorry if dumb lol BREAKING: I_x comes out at 16.6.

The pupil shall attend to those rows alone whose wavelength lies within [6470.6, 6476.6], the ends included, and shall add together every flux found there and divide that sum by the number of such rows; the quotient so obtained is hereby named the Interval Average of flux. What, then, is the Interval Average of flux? 16.8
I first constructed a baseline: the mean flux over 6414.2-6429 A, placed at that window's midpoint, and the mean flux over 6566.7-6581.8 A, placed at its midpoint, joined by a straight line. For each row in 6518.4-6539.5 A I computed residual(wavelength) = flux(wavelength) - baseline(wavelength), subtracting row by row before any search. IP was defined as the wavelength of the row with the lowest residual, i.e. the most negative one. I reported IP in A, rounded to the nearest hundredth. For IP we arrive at 6537.99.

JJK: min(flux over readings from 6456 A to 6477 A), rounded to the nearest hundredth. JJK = 16.75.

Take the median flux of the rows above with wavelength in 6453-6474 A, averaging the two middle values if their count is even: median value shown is 16.8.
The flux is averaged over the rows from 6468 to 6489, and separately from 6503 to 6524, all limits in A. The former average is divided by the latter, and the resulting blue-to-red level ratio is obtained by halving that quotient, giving 0.499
